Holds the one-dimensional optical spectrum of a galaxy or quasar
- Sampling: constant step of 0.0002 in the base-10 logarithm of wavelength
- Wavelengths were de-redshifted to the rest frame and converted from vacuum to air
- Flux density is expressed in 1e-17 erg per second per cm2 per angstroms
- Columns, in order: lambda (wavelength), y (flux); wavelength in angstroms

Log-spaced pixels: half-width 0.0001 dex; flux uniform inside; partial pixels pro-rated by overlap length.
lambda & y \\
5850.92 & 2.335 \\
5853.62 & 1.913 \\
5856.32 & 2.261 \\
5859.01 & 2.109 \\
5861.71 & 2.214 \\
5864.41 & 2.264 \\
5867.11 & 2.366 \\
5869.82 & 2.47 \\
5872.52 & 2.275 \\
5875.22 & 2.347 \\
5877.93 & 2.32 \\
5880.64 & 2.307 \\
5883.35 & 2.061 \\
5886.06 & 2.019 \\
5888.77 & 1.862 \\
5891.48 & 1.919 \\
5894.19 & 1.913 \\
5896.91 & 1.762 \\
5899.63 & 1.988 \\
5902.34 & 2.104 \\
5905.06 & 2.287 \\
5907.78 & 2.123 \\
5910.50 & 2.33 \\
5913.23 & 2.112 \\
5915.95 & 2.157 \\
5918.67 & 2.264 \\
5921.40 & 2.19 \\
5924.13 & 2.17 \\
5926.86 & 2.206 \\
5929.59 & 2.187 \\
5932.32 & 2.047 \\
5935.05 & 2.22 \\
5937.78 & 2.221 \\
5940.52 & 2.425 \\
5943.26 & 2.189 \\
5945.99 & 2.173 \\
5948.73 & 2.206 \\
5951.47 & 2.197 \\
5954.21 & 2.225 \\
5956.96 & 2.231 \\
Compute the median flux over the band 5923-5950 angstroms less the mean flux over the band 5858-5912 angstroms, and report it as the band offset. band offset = 0.046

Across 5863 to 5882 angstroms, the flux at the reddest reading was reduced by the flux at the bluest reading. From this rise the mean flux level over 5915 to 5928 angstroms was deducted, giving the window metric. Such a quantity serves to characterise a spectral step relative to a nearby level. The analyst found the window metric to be -2.2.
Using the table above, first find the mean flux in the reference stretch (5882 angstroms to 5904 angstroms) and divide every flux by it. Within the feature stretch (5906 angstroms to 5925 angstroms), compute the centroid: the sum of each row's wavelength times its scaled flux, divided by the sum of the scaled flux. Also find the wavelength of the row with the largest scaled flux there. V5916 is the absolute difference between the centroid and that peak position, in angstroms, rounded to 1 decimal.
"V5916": 5.5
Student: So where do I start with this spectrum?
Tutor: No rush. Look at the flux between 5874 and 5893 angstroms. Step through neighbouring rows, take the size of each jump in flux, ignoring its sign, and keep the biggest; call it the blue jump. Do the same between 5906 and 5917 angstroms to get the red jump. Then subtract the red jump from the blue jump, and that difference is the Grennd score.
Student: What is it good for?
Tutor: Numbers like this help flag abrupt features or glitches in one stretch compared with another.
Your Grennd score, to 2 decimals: 0.03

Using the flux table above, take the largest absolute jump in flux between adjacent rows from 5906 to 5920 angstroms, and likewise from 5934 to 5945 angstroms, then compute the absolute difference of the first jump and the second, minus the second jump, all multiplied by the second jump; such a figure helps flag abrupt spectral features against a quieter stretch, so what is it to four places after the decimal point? -0.0514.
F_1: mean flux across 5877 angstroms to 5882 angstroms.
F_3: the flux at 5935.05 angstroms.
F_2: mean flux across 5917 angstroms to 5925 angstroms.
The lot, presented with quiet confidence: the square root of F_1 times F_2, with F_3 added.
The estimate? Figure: 4.48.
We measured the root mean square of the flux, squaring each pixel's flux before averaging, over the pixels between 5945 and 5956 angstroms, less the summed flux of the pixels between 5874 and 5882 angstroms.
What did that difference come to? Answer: -4.8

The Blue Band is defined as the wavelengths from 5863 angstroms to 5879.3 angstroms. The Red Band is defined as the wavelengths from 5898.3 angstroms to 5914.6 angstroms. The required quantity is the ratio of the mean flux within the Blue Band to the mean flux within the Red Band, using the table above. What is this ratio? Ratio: 1.08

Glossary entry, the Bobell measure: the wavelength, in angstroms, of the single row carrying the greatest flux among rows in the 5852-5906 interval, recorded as 5869.82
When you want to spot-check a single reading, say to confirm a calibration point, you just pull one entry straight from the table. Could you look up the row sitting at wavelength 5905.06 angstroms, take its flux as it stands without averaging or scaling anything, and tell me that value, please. 2.287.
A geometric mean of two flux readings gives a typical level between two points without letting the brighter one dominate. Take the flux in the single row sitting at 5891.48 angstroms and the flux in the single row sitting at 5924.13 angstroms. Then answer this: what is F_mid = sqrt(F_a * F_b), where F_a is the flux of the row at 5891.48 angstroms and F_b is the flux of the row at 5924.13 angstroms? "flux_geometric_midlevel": 2.041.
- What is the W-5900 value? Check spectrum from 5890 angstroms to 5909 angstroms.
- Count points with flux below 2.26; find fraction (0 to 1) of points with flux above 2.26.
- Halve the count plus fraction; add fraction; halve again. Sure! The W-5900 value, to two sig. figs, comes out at 1.6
